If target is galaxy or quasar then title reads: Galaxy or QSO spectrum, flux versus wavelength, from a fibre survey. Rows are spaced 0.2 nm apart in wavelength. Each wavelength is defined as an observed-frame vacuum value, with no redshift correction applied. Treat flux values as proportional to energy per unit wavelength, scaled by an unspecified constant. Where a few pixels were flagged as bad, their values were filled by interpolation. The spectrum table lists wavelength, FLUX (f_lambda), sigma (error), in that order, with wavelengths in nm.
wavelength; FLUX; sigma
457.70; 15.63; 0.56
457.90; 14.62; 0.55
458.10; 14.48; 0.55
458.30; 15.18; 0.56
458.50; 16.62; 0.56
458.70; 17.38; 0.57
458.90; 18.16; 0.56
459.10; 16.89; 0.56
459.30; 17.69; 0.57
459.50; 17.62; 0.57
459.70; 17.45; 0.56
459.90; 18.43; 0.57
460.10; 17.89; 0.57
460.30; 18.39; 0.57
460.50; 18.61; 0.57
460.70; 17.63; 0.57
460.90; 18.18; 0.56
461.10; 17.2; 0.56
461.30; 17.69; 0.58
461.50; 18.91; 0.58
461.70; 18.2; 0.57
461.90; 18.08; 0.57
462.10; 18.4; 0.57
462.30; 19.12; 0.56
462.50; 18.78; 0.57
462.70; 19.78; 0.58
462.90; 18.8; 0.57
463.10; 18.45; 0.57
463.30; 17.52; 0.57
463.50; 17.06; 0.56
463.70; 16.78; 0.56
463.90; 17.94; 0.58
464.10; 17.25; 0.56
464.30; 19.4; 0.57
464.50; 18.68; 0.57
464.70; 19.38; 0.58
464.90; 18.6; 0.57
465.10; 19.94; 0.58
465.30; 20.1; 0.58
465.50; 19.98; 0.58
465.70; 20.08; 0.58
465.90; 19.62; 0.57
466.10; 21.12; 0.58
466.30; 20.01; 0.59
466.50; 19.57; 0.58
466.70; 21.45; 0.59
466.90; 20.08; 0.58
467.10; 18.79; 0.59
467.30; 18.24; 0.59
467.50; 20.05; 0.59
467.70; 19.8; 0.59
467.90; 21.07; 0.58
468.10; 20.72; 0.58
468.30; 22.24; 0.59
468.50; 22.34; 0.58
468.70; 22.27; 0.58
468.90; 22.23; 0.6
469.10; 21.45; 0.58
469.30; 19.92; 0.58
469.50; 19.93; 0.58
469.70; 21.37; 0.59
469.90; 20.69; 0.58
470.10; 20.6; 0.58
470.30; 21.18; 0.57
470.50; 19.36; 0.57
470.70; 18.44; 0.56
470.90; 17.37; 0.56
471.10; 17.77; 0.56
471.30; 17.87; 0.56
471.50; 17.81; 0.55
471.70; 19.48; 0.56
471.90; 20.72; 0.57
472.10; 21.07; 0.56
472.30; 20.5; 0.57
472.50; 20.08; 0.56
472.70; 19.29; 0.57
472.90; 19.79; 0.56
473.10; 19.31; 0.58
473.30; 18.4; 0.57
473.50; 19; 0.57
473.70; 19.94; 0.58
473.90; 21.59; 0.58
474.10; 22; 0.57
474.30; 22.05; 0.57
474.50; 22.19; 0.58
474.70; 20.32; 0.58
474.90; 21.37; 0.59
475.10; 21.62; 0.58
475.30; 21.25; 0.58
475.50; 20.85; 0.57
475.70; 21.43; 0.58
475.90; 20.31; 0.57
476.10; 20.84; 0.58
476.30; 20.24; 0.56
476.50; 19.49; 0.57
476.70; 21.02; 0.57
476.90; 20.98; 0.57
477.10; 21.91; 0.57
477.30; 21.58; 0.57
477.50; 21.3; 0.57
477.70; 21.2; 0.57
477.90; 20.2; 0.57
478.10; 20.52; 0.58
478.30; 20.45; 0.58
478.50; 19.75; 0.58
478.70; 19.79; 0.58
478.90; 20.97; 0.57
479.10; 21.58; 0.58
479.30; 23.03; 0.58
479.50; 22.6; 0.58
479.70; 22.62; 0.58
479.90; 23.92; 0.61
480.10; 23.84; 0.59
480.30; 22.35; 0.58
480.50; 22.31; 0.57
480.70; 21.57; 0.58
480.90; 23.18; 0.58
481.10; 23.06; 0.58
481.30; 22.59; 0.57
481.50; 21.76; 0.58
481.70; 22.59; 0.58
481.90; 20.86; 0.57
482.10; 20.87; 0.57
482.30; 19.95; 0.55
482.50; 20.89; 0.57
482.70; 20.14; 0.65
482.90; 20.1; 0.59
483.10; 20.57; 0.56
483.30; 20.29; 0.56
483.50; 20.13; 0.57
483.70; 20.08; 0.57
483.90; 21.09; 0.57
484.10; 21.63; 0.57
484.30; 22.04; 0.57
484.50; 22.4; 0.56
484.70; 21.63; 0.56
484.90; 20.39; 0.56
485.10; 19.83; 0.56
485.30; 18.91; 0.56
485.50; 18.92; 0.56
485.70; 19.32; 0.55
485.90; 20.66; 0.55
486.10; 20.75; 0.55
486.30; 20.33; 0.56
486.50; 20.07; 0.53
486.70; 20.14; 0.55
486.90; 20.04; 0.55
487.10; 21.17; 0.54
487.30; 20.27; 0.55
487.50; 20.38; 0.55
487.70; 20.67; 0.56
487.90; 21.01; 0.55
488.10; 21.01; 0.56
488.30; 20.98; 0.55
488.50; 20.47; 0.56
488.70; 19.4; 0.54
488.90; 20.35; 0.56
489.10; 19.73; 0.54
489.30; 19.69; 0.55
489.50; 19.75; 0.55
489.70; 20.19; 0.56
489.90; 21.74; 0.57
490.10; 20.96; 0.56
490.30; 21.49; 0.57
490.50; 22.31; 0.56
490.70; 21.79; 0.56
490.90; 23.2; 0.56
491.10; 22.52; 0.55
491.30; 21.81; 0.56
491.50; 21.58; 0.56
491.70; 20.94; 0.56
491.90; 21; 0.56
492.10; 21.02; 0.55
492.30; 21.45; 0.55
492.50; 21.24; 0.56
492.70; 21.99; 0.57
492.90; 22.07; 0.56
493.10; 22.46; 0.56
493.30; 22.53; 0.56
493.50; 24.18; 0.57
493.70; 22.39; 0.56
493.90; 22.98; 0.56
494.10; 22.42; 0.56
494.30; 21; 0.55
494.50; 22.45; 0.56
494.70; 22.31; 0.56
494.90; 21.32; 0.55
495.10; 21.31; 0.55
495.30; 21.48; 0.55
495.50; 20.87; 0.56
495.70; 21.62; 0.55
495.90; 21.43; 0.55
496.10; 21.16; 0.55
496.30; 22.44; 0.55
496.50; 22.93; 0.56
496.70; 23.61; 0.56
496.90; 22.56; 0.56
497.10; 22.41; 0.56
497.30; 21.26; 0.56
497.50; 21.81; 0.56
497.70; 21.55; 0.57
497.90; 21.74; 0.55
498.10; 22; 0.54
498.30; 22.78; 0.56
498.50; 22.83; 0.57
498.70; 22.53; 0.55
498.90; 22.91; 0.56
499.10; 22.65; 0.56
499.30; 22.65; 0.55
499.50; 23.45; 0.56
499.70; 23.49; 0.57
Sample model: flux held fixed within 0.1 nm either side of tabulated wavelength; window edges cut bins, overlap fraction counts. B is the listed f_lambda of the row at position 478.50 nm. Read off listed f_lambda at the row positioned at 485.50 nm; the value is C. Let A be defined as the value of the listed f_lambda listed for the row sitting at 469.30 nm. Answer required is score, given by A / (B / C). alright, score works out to 19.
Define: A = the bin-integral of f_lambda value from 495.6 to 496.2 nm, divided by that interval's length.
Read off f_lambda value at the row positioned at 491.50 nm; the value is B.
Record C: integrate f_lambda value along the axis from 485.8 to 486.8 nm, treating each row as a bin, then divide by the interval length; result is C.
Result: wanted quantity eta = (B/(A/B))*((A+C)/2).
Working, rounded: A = 21.4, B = 21.58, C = 20.4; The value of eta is 455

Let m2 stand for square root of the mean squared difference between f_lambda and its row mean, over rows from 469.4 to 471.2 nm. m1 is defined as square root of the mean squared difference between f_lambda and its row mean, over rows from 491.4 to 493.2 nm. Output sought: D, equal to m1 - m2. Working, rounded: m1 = 0.5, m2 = 1.4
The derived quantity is -0.9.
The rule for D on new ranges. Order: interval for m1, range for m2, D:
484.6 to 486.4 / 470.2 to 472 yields -0.4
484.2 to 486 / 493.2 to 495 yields 0.4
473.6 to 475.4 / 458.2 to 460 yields -0.2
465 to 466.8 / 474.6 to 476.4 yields 0.1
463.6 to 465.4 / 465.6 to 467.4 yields 0.1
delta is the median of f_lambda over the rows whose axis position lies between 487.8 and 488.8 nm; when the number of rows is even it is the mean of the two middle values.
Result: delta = 21.0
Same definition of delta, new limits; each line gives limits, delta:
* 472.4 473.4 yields 19.3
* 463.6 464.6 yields 17.9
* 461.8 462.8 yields 18.8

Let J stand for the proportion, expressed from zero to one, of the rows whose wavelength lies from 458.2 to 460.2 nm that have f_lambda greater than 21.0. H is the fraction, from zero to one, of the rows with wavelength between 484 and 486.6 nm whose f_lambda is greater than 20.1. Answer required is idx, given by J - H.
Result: -0.62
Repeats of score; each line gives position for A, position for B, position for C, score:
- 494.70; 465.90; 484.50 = 25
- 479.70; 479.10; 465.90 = 21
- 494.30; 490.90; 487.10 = 19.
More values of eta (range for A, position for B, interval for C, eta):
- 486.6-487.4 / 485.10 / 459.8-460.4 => 372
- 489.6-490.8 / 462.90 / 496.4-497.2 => 366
